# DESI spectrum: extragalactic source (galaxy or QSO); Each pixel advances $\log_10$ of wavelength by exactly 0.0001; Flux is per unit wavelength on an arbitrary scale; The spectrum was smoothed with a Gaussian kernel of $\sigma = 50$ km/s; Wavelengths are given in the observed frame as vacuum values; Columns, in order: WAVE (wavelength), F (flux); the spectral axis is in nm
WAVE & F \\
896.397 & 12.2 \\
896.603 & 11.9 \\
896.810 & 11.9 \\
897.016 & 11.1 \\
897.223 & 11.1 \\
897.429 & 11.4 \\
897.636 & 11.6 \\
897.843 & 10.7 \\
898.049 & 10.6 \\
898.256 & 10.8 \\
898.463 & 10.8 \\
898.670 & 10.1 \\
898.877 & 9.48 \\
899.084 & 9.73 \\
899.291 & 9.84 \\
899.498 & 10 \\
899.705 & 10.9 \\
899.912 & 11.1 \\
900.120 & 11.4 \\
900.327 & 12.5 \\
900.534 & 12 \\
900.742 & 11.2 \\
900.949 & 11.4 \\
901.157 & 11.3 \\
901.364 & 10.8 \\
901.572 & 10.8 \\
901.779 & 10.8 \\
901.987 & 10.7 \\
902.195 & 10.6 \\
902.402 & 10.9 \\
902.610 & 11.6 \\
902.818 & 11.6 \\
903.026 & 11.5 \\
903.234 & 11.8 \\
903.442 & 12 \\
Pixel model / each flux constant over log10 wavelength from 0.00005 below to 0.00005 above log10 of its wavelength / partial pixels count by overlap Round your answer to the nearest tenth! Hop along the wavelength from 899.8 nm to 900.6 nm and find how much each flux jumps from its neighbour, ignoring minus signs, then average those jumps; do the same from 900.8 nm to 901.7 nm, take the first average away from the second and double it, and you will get -0.9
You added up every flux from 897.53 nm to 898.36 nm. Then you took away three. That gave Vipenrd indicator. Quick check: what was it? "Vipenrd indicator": 40.7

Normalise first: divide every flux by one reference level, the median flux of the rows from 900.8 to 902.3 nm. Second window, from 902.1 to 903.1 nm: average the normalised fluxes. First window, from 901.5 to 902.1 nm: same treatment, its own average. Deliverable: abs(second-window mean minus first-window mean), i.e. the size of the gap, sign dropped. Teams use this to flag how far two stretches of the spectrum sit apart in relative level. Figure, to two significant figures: 0.044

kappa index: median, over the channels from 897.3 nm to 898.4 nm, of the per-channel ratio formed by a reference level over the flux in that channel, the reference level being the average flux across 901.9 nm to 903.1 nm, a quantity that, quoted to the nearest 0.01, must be 1.03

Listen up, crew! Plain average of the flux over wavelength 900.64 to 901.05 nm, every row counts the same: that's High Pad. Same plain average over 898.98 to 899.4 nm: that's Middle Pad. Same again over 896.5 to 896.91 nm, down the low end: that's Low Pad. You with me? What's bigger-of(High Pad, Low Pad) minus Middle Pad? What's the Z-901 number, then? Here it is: 2.1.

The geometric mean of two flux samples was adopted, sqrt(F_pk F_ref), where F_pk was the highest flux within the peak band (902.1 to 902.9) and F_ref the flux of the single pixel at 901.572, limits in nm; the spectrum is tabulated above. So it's 11.19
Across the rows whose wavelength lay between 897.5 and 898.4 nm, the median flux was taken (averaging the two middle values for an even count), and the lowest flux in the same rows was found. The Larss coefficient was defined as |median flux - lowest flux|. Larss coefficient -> 0.15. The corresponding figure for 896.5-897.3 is 0.40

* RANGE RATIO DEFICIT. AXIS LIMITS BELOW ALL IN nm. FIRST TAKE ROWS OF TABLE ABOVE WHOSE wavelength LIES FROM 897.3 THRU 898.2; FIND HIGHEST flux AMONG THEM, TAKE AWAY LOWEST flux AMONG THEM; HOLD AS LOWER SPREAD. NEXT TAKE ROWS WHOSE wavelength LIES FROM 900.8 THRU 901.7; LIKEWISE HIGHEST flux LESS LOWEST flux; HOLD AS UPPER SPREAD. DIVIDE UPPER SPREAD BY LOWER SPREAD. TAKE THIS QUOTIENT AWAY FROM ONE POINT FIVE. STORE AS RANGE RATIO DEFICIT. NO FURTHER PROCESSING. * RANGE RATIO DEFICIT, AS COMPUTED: 0.90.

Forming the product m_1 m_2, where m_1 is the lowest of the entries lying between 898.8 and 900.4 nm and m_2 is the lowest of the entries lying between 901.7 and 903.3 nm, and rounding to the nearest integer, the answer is 100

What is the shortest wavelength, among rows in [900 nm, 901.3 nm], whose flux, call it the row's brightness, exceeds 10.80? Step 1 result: 900.120 nm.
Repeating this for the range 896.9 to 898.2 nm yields 897.016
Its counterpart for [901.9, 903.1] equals 902.402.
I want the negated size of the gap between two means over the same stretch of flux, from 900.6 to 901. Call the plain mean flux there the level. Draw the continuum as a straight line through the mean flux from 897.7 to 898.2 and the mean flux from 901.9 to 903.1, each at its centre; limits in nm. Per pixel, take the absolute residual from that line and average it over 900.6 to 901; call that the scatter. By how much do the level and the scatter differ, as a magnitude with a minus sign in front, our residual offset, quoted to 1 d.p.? -11.0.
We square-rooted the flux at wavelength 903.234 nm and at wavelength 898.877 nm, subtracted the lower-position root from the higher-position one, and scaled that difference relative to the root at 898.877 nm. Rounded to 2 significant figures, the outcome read 0.12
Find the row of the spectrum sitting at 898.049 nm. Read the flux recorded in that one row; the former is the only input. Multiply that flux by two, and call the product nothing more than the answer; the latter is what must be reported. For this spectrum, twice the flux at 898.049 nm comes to 21.2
